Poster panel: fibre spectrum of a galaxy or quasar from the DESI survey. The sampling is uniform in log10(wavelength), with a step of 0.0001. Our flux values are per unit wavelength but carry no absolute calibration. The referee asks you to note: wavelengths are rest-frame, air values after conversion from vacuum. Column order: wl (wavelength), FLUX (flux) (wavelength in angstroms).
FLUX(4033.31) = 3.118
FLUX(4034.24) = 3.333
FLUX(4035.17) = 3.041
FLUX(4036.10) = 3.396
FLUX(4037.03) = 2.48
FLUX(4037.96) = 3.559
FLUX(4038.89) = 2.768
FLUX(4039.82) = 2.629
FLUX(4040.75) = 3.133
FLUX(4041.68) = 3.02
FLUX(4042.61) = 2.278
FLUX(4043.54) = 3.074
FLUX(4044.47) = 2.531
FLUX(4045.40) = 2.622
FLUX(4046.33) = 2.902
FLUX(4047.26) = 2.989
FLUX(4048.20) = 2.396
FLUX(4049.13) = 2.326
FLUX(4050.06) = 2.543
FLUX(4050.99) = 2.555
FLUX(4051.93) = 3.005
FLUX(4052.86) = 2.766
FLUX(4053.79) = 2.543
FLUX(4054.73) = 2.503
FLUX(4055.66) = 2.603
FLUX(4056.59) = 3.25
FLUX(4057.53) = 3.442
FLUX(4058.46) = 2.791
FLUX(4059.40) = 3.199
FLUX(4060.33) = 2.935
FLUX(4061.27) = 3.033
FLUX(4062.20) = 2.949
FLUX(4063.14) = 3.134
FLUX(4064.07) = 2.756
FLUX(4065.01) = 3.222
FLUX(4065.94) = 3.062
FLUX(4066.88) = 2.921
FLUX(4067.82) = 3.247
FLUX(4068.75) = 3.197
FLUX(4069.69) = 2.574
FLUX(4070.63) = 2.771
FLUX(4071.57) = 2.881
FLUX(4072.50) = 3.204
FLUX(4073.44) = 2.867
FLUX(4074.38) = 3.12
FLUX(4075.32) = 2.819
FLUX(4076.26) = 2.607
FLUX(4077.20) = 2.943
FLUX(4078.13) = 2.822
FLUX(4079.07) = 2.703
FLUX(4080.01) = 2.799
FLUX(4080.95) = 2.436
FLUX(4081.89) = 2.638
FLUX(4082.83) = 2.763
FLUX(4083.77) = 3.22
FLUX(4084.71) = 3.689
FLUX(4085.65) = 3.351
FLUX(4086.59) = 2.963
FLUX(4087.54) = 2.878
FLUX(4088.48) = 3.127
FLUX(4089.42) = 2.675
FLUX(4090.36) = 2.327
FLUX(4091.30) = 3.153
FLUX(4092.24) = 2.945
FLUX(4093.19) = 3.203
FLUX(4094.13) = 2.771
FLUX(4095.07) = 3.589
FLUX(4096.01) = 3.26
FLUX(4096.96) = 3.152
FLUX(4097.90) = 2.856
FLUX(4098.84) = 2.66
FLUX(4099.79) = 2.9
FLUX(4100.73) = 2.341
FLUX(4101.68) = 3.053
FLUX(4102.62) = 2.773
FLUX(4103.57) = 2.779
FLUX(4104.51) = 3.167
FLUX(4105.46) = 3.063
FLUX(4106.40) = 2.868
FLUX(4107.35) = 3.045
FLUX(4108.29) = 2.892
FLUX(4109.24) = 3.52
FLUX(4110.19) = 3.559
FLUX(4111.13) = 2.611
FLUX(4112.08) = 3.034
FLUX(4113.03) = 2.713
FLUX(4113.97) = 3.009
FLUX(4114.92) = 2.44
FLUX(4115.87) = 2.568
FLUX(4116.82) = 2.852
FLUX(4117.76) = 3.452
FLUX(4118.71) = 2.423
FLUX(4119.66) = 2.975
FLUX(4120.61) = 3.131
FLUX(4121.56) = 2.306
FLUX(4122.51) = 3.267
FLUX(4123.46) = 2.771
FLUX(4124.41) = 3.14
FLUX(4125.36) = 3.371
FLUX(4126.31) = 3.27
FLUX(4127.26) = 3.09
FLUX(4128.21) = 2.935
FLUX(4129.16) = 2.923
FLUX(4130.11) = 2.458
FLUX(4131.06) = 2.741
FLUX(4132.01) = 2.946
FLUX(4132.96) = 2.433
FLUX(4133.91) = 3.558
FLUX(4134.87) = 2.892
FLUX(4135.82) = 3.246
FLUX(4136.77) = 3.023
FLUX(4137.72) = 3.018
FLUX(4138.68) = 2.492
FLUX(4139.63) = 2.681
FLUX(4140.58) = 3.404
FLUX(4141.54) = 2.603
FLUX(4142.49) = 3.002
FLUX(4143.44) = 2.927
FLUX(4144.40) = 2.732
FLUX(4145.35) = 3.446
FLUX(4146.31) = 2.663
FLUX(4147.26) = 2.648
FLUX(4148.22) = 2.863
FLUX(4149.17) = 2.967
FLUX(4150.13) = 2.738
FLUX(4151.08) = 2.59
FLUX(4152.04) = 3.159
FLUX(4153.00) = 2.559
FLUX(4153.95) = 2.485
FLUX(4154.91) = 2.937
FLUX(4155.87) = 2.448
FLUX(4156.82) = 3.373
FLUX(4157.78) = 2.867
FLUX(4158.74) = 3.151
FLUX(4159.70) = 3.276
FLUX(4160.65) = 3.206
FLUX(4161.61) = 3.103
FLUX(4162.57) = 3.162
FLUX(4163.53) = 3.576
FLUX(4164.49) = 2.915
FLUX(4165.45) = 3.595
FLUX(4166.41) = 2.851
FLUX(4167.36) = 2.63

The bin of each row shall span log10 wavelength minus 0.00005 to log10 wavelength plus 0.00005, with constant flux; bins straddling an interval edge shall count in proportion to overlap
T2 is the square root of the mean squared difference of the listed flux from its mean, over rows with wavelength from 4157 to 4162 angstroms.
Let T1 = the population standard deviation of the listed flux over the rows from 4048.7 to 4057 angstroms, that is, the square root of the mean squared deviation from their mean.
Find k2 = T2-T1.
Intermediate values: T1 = 0.27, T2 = 0.14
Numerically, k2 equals -0.13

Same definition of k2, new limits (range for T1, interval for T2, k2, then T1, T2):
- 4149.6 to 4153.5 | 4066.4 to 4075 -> -0.02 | 0.24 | 0.22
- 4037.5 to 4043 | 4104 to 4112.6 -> -0.12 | 0.40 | 0.29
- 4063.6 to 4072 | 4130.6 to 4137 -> 0.11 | 0.22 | 0.33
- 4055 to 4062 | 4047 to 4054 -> -0.03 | 0.27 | 0.24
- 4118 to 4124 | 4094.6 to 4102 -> 0.00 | 0.35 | 0.36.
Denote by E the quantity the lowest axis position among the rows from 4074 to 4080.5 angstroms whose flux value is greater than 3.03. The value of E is 4074.38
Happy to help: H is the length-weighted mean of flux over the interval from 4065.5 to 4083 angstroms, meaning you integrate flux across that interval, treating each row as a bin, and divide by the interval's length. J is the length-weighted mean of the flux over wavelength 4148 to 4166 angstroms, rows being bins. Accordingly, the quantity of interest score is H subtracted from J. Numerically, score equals 0.14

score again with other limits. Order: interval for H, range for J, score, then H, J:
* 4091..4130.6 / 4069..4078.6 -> -0.09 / 2.96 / 2.87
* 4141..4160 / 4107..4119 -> 0.07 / 2.87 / 2.94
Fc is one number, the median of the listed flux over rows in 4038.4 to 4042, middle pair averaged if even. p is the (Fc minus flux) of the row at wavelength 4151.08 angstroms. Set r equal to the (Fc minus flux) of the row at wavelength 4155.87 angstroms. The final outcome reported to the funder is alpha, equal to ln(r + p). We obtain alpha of -0.3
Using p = 0.30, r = 0.45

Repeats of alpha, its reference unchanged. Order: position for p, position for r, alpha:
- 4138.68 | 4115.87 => -0.3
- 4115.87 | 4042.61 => -0.1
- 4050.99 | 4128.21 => -1.2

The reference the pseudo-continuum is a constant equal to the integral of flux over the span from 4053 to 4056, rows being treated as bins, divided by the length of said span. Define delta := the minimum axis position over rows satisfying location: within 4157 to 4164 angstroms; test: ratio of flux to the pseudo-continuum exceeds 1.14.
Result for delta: 4158.74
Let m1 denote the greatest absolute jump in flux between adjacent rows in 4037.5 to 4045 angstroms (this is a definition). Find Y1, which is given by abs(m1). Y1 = 0.80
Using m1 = 0.80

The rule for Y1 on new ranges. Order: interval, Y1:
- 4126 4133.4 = 0.51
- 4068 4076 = 0.62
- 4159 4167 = 0.74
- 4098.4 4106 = 0.71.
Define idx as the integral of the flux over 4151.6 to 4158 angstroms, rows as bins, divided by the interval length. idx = 2.83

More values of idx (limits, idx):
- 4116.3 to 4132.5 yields 2.94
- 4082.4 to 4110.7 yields 3.02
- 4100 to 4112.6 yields 2.97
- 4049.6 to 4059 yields 2.80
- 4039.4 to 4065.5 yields 2.83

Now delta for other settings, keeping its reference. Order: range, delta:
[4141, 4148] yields 4142.49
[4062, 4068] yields 4062.20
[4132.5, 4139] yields 4133.91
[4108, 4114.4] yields 4109.24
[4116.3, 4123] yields 4117.76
